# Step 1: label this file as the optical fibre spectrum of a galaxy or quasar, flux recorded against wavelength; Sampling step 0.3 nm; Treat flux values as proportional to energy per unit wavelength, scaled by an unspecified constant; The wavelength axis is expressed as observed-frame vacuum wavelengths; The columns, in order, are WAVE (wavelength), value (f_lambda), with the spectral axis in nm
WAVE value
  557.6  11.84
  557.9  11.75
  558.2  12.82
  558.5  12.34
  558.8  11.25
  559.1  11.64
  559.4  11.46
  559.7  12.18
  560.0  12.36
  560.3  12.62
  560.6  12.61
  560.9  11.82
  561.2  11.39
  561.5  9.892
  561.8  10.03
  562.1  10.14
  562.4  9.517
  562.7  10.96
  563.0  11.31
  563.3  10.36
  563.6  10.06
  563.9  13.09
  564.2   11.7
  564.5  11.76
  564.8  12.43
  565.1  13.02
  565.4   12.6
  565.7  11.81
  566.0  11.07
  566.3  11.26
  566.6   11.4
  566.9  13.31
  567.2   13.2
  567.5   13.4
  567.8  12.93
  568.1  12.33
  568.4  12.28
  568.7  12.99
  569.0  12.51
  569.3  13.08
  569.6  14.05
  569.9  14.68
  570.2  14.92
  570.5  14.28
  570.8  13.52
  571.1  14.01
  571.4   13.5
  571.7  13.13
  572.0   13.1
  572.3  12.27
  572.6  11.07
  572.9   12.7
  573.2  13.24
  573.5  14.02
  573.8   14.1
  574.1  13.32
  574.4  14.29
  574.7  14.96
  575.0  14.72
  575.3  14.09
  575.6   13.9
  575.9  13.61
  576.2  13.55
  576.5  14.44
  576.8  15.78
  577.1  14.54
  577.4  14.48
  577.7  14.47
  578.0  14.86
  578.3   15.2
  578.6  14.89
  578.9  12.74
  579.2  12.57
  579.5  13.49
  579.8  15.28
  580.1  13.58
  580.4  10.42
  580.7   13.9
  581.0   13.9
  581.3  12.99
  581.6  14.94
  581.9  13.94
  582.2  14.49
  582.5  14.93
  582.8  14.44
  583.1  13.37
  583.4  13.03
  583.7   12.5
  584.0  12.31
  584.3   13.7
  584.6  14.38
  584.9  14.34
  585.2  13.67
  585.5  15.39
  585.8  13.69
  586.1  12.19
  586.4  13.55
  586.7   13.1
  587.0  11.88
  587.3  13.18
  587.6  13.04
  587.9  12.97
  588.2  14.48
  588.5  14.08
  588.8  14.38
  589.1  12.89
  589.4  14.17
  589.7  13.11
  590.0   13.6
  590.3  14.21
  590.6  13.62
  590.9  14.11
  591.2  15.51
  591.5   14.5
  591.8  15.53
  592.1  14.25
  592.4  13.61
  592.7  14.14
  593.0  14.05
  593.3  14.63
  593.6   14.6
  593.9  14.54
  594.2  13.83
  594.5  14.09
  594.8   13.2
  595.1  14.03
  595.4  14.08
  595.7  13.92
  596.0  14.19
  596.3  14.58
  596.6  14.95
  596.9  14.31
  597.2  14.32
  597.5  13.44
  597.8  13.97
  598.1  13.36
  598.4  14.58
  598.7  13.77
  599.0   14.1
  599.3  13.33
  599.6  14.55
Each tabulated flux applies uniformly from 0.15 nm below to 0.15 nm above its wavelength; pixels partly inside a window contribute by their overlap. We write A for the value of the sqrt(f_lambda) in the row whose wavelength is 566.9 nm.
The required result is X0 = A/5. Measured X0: 0.73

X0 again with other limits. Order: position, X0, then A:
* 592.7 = 0.75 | 3.76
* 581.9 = 0.75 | 3.73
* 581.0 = 0.75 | 3.73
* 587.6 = 0.72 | 3.61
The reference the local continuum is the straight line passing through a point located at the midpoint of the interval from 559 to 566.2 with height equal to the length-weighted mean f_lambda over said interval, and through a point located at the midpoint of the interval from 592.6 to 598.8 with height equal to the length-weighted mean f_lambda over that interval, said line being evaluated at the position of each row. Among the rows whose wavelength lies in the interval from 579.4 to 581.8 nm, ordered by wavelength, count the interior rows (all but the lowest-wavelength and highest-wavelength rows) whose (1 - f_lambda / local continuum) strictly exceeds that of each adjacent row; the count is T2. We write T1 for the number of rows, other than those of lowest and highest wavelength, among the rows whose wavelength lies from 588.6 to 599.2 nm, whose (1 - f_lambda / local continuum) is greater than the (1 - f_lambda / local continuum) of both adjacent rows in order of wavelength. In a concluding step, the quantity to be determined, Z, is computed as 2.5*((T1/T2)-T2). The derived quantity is 10.0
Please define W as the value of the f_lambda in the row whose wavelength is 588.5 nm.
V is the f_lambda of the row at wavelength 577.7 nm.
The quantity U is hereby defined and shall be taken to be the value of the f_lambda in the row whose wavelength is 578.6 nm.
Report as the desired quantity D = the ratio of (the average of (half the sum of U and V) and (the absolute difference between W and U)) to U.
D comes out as 0.52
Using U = 14.89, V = 14.47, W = 14.08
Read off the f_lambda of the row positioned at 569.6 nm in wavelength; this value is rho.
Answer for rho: 14.05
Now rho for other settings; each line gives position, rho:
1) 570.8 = 13.52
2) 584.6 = 14.38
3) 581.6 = 14.94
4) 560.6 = 12.61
